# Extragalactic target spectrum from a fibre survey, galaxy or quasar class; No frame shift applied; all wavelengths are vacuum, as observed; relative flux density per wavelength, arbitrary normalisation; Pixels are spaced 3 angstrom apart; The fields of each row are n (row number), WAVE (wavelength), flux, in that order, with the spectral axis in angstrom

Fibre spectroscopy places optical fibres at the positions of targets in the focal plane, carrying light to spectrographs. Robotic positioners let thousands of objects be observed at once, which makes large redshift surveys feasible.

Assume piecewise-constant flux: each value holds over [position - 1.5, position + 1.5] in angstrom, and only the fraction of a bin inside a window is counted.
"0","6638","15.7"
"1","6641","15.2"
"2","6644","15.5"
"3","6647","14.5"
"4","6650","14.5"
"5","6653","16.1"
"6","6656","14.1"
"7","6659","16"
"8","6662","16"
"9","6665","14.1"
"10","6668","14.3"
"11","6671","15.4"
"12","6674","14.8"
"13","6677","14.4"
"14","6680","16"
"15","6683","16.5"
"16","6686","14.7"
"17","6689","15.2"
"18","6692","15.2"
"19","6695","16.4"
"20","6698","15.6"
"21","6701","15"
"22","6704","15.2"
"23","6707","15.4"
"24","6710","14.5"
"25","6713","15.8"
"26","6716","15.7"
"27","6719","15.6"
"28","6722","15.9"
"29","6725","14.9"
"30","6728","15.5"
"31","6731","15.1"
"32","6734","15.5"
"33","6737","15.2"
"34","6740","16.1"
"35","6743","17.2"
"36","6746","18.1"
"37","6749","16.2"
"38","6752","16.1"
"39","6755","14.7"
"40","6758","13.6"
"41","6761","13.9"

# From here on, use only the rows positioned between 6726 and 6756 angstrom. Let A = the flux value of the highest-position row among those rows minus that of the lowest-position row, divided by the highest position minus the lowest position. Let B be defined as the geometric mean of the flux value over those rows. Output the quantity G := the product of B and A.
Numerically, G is -0.5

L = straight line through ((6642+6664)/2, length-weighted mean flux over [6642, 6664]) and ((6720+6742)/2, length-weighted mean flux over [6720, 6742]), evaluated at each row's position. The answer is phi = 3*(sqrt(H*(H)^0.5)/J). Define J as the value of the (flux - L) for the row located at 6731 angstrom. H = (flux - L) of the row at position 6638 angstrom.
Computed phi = -5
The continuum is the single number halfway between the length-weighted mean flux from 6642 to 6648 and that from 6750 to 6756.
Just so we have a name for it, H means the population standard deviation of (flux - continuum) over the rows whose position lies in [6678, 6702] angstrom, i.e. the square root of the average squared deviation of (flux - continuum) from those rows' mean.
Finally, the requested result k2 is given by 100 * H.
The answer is 62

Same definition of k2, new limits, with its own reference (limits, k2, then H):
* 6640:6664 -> 74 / 0.74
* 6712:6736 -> 32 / 0.32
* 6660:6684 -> 85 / 0.85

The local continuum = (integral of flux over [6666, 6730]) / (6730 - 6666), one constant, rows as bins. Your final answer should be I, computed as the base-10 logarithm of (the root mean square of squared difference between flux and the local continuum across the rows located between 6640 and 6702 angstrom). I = -0.13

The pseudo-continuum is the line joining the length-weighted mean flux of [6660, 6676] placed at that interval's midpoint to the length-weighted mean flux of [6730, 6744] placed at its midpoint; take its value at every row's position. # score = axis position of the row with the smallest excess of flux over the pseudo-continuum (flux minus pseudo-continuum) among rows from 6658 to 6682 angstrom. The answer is 6665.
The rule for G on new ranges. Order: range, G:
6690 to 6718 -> 0.3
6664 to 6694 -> 0.6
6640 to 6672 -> 0.1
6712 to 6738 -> -0.4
